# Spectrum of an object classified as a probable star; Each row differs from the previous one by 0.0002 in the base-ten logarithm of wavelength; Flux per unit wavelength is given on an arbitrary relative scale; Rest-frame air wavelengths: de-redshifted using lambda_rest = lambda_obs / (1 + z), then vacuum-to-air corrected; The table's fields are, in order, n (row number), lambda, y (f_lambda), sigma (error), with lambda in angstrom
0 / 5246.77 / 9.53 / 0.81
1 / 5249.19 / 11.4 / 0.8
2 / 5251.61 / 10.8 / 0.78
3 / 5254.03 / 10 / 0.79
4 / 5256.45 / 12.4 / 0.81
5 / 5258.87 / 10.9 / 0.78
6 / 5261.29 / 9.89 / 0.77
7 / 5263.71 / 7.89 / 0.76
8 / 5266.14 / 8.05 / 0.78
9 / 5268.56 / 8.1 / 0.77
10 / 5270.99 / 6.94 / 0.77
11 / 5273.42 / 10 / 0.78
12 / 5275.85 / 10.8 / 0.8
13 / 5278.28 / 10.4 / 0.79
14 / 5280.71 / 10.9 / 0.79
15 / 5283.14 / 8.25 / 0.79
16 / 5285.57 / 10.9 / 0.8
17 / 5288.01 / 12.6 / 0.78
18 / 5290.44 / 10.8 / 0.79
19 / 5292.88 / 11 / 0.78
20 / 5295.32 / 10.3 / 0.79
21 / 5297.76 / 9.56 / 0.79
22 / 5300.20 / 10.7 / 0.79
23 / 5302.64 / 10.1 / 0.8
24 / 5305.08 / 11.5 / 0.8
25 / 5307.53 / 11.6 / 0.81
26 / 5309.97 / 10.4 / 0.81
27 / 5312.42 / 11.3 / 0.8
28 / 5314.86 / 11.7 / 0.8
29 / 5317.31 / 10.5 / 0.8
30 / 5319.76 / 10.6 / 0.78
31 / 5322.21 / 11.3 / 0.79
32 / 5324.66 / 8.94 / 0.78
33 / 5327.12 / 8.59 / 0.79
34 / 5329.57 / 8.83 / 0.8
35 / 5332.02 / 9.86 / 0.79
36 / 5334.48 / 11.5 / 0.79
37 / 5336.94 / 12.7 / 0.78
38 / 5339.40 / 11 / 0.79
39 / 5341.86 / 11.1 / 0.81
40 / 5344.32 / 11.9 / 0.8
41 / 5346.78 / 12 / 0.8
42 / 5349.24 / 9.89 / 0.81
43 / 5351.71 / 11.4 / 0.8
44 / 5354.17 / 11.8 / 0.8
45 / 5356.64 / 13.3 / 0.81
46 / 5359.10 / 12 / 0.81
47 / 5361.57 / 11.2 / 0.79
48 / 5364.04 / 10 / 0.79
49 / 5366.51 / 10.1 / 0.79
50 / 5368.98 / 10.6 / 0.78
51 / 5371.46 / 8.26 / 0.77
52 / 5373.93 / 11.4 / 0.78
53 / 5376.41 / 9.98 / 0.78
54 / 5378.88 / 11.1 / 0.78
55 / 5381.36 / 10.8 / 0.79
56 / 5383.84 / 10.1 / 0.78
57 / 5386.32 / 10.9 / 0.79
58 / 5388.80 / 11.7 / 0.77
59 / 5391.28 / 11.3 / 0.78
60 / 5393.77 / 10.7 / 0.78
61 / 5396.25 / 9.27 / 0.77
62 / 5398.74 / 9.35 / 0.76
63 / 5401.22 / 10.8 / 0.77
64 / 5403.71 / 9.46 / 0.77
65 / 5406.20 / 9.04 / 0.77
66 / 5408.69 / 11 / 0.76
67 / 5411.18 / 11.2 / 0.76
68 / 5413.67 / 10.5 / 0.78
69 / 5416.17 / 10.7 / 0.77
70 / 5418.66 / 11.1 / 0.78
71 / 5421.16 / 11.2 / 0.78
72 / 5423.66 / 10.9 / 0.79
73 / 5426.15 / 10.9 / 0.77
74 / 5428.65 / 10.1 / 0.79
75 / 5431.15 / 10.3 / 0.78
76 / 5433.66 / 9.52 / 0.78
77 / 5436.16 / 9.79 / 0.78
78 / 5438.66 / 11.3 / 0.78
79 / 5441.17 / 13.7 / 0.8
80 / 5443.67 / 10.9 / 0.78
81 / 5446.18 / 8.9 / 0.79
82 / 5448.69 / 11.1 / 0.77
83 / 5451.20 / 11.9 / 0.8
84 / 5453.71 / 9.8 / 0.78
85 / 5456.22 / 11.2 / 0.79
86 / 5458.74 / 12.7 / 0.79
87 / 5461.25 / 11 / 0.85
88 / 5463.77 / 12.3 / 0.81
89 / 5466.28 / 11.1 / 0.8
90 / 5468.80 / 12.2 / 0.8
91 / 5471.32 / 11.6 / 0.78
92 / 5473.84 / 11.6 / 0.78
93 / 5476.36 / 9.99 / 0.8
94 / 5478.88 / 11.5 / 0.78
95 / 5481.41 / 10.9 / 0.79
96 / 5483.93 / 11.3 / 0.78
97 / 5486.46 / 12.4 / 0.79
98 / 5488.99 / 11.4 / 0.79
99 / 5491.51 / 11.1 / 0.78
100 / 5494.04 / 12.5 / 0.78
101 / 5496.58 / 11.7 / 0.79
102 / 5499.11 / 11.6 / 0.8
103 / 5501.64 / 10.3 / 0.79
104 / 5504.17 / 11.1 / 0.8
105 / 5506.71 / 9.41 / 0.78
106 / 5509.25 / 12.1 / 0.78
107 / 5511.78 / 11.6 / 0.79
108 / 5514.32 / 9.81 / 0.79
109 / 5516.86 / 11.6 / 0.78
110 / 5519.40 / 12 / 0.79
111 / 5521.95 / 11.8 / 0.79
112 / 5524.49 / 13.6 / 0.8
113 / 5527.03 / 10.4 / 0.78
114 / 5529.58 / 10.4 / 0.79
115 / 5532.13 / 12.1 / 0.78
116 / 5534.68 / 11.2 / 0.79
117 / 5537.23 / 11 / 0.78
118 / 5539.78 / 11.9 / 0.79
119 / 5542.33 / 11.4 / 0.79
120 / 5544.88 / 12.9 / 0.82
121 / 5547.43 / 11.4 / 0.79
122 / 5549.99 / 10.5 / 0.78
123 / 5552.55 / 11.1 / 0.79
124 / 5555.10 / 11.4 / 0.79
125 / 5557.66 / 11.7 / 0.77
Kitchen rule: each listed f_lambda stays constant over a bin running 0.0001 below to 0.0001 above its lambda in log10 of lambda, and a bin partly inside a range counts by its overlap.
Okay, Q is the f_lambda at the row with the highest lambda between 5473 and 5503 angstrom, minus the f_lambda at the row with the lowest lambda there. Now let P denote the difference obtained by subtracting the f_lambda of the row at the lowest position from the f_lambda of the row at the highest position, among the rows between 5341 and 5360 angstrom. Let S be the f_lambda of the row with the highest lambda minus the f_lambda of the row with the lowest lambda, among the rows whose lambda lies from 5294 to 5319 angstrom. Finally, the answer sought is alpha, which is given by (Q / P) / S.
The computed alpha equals -7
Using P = 0.9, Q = -1.3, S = 0.2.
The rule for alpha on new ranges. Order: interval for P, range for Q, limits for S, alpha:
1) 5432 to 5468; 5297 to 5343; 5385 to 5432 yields -2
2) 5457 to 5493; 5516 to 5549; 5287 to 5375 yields 0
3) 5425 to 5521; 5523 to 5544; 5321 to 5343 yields 10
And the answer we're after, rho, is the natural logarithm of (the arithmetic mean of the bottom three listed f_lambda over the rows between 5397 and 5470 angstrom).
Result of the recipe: 2.21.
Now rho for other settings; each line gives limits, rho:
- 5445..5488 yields 2.26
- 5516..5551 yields 2.35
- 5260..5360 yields 2.03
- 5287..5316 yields 2.30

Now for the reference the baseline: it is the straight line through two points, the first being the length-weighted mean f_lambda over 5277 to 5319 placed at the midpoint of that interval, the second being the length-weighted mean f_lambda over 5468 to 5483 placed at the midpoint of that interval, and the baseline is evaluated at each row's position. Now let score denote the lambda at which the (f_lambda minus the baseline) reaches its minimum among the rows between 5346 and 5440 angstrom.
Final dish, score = 5371.46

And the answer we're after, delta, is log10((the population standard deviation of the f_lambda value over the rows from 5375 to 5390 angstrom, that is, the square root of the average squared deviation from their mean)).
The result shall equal -0.23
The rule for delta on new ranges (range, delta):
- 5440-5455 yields 0.18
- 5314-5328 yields 0.06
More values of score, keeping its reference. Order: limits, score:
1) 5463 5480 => 5476.36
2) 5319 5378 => 5371.46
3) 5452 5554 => 5506.71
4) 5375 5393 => 5376.41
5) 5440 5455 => 5446.18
